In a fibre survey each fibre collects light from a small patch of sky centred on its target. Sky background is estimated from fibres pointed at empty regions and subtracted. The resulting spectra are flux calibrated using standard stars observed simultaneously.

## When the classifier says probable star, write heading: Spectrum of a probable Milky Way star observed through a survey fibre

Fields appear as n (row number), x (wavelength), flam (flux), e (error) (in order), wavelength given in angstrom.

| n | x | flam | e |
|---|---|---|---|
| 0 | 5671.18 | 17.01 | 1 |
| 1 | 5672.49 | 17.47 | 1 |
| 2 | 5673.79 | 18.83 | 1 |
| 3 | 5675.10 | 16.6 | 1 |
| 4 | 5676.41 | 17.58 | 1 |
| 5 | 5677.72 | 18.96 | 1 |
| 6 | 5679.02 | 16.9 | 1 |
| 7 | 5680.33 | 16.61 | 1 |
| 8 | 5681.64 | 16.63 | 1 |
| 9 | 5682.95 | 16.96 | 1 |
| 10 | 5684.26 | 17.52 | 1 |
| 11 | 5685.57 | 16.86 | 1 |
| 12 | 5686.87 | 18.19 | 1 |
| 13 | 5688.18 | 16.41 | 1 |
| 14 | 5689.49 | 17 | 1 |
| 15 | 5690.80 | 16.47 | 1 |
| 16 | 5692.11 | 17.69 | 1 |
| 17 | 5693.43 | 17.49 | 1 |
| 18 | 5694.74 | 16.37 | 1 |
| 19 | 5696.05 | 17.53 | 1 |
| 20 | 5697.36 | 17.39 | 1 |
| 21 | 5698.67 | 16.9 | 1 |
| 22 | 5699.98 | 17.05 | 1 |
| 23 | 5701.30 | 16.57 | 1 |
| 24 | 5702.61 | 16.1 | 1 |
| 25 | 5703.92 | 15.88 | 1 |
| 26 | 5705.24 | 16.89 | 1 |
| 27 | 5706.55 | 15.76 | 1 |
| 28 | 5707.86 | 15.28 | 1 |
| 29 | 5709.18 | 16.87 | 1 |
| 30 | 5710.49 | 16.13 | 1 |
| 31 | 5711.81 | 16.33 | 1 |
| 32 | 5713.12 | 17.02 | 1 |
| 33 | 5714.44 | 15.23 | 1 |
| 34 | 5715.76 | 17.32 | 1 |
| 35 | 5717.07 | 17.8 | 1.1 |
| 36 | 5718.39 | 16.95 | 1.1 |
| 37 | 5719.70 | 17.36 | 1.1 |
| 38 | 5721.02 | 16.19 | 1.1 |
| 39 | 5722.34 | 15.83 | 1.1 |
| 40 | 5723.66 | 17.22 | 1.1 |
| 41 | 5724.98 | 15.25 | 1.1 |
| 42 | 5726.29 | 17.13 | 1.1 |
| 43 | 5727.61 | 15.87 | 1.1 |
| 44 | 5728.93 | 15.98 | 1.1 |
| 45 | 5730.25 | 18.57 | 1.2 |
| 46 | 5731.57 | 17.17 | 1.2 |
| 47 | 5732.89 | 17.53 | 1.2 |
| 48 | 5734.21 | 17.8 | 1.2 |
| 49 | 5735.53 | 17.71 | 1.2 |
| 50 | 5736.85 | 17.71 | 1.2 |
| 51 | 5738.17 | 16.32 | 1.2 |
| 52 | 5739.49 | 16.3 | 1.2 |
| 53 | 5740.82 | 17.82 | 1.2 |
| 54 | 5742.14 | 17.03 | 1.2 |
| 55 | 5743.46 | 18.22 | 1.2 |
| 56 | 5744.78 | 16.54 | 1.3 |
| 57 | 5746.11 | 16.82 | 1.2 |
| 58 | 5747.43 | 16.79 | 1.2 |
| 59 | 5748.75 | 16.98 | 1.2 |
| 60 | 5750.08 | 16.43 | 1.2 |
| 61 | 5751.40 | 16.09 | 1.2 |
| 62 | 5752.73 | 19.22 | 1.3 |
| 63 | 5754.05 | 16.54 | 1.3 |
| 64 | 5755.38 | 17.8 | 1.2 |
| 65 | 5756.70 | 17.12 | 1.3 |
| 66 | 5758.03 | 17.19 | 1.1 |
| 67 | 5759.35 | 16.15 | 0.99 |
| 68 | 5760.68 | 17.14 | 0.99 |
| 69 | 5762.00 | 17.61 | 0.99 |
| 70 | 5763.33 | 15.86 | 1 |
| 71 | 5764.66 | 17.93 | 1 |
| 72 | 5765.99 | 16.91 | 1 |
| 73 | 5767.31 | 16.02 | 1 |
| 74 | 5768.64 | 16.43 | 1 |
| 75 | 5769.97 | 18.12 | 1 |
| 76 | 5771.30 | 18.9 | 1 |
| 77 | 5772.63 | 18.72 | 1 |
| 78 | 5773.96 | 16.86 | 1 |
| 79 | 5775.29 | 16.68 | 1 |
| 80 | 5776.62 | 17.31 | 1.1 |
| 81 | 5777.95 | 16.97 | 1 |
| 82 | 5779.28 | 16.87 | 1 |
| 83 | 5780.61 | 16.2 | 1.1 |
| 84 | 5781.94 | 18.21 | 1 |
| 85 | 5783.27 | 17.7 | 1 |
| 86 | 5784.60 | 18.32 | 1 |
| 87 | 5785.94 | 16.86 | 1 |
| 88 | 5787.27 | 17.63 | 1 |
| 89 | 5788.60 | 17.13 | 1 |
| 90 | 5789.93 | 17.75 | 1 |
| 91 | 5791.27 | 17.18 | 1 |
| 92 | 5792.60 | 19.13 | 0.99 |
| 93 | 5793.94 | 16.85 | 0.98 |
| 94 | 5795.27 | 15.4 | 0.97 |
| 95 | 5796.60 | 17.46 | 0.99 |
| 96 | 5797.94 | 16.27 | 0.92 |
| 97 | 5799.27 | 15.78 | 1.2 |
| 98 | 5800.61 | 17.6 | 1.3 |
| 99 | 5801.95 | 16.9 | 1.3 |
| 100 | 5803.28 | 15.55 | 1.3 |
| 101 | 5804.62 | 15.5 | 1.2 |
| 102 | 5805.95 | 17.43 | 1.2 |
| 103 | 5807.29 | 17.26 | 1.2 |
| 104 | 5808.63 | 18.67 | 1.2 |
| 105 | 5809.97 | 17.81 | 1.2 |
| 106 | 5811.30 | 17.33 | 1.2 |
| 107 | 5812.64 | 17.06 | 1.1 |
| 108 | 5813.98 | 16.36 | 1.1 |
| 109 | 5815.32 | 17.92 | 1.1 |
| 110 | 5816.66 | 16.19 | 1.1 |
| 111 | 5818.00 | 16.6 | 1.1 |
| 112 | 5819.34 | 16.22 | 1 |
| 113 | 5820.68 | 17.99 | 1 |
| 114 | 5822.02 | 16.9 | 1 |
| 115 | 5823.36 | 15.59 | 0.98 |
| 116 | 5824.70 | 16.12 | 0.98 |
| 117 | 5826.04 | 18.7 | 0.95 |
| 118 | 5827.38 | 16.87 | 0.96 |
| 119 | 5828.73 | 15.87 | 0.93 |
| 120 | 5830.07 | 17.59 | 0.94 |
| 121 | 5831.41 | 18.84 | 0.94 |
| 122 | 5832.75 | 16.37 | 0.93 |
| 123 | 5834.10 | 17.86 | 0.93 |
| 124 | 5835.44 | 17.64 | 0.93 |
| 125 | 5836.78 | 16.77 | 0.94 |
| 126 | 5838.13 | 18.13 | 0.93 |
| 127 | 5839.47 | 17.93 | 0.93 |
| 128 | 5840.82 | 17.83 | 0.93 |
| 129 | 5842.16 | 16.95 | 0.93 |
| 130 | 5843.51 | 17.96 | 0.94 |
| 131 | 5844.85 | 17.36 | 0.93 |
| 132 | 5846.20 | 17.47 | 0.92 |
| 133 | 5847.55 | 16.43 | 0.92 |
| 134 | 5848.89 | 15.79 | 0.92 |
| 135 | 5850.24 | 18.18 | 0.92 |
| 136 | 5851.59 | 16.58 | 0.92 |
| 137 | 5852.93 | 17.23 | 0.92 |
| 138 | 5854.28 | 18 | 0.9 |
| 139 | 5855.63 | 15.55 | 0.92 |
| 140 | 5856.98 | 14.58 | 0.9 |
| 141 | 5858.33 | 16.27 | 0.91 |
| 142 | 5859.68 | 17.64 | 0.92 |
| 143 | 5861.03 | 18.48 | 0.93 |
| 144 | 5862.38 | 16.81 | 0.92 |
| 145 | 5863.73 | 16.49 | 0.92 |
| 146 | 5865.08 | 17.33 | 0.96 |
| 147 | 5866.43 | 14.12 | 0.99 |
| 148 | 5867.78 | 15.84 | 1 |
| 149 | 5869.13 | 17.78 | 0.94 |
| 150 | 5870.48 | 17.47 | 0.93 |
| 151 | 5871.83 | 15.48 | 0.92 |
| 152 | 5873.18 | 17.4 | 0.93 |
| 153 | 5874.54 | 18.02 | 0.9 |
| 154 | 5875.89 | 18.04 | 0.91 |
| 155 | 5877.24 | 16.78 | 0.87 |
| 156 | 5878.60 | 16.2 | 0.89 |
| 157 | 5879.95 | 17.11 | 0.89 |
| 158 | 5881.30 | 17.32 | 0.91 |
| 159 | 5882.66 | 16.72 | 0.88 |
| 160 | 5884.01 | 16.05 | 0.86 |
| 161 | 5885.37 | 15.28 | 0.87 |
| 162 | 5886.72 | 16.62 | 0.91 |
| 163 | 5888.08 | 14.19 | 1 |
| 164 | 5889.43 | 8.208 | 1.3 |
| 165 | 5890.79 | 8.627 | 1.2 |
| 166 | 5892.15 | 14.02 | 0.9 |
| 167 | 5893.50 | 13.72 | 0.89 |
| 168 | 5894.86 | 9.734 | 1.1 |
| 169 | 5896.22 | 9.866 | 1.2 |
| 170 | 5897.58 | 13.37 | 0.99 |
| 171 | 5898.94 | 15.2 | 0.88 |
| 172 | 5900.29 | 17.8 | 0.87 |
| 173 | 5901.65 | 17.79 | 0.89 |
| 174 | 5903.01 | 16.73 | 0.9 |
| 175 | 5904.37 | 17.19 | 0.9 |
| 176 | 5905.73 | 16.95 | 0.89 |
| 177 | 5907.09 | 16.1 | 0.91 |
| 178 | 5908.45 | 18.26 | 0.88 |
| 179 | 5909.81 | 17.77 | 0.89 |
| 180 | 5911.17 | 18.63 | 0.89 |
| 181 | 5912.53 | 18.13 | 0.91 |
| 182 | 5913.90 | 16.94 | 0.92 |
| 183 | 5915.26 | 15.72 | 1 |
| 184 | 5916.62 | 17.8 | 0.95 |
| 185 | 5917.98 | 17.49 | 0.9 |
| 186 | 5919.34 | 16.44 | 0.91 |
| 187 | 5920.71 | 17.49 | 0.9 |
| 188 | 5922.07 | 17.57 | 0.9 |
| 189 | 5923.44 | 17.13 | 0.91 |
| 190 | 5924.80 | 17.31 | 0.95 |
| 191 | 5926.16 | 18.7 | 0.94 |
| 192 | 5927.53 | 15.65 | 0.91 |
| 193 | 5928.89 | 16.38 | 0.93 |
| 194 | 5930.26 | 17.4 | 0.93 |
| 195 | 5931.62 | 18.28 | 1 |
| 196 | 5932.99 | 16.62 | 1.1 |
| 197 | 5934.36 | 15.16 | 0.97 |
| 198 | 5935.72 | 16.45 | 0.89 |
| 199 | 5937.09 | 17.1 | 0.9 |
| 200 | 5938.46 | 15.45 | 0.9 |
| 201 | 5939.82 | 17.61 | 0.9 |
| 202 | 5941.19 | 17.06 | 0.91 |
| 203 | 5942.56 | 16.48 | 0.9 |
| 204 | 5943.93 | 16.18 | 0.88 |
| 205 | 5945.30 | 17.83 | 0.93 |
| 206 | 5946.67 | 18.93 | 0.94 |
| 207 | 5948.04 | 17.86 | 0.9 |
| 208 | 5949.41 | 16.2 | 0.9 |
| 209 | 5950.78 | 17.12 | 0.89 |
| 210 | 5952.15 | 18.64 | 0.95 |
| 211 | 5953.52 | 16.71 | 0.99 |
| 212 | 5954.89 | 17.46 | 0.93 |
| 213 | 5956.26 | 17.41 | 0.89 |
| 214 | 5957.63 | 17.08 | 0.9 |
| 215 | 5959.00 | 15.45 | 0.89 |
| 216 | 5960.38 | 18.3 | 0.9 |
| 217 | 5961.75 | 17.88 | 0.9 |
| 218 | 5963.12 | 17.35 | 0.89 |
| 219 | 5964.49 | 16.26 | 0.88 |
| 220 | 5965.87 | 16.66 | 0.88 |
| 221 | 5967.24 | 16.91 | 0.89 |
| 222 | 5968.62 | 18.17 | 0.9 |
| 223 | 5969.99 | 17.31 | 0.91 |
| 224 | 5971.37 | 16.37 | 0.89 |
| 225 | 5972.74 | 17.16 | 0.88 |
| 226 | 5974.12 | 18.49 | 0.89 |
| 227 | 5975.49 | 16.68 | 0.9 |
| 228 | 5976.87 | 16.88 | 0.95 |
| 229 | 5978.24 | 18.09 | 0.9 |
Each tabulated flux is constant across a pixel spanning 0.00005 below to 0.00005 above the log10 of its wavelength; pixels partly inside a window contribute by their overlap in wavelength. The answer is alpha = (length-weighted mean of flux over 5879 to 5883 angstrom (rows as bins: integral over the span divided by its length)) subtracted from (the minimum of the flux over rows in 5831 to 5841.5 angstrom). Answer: -0.66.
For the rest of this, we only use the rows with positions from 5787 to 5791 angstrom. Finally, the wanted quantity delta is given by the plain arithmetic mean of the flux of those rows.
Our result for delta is 17.5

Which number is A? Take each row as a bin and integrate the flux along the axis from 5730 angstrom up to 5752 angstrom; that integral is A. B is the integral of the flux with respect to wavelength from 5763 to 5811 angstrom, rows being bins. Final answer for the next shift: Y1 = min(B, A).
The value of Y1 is 377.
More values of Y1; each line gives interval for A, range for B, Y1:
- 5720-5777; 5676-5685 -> 156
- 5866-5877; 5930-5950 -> 185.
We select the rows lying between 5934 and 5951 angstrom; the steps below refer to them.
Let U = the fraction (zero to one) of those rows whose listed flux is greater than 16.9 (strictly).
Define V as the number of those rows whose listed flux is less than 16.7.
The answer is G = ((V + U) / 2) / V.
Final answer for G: 0.54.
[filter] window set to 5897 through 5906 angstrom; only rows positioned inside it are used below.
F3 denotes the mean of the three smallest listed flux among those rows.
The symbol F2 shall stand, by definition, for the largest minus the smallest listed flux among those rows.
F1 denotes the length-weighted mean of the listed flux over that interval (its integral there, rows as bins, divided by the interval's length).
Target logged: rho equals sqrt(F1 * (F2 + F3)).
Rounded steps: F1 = 16.45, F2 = 4.43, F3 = 15.1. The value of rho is 17.9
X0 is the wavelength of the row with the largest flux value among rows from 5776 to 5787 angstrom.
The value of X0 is 5784.60 angstrom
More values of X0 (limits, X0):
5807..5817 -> 5808.63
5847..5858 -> 5850.24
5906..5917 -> 5911.17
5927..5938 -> 5931.62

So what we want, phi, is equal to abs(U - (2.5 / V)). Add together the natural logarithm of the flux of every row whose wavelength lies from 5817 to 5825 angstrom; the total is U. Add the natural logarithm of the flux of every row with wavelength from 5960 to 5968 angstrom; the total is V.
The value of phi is 16.7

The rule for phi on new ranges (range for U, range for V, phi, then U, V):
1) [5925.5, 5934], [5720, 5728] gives 16.9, 17.0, 16.7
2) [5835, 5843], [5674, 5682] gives 17.0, 17.2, 17.1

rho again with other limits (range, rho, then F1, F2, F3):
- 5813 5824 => 17.5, 16.73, 2.40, 16.0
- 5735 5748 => 17.7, 17.12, 1.92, 16.4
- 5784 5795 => 18.4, 17.52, 2.28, 16.9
